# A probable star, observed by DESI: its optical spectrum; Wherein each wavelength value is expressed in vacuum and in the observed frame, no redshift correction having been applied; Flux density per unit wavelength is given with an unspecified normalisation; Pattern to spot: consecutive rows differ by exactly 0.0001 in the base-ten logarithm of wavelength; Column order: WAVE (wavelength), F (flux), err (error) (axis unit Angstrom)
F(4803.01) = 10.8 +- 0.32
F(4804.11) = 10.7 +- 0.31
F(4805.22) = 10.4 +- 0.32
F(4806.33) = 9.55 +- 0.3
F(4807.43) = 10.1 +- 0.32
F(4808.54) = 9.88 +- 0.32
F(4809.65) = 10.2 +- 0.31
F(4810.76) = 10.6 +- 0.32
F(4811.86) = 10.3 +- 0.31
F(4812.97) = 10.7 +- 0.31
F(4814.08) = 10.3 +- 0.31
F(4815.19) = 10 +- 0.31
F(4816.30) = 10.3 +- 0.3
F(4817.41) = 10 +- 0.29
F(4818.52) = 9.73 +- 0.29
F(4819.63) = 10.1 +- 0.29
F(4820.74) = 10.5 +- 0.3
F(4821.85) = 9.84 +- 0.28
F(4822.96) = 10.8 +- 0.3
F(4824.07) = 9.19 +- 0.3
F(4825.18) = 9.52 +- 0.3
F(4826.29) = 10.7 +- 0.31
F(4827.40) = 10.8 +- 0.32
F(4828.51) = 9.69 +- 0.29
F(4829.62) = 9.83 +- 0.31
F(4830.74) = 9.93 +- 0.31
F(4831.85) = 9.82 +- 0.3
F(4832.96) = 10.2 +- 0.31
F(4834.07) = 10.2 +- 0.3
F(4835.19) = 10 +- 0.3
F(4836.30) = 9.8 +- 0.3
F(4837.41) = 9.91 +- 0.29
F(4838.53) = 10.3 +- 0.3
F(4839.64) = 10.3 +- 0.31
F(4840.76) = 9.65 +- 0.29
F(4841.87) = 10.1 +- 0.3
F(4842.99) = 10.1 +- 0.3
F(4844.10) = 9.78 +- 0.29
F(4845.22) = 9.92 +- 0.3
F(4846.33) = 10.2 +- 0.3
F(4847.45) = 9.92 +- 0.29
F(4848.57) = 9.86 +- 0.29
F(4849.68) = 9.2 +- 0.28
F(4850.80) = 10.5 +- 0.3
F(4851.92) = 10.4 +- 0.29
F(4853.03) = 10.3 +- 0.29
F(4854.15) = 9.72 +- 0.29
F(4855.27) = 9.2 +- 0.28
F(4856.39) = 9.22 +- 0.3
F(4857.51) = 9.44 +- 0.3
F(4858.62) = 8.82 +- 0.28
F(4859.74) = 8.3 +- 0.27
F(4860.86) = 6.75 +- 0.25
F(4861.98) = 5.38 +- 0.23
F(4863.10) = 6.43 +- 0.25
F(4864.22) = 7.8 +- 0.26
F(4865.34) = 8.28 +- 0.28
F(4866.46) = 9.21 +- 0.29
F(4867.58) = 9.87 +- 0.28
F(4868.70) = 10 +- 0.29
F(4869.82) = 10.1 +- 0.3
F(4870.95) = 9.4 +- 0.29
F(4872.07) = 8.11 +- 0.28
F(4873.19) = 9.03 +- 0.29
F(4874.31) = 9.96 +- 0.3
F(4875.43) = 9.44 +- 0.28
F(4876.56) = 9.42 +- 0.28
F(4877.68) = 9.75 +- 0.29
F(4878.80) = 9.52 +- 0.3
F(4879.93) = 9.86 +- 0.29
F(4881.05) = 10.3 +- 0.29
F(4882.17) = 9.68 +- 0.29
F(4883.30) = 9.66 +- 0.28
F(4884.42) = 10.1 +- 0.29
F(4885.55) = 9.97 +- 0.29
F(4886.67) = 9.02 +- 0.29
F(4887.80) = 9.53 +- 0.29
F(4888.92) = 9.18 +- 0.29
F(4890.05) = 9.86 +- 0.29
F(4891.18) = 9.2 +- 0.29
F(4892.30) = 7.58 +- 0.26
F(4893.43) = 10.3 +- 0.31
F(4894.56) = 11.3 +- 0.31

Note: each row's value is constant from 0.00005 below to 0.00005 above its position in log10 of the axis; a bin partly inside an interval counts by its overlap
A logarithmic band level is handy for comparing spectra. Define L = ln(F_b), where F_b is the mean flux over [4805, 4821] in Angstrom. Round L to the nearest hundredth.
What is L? 2.32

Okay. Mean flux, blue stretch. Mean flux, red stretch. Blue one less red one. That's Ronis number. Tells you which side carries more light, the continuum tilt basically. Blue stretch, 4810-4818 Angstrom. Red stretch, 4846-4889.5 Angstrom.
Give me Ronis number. 1.1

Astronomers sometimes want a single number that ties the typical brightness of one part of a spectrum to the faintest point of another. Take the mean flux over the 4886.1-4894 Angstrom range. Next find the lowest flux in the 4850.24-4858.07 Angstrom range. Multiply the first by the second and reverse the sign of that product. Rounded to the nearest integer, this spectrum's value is -85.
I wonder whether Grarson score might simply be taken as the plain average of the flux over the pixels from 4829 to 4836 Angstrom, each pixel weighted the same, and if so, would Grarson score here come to 10.0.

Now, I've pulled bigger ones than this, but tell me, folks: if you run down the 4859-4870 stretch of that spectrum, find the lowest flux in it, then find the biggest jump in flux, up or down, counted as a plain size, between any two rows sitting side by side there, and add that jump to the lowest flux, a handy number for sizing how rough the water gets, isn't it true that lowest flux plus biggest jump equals 6.9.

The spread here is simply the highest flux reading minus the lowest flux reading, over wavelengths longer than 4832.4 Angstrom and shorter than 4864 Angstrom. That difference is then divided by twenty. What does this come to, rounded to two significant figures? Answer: 0.26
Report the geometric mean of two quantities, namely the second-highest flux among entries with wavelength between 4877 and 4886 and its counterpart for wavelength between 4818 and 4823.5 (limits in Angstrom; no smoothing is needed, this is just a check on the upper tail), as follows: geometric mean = 10.3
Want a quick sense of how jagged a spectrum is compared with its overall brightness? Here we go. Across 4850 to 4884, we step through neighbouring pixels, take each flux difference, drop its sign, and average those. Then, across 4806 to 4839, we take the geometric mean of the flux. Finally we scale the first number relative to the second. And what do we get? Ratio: 0.057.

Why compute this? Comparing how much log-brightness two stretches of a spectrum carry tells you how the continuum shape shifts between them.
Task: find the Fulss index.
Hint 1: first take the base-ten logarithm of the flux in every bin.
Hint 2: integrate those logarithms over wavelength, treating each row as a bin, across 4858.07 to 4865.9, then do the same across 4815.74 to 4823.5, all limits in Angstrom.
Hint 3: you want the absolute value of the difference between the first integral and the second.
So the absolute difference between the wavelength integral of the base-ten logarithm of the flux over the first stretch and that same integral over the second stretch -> 1.06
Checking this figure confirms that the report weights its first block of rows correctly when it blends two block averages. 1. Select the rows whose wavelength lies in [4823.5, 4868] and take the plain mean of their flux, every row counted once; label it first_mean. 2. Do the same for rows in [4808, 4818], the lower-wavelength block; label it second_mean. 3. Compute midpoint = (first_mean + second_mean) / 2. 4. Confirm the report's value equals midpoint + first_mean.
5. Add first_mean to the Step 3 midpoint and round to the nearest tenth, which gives 19.3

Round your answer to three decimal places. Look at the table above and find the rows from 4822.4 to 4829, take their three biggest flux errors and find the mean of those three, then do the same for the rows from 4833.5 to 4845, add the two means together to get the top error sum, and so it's 0.613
